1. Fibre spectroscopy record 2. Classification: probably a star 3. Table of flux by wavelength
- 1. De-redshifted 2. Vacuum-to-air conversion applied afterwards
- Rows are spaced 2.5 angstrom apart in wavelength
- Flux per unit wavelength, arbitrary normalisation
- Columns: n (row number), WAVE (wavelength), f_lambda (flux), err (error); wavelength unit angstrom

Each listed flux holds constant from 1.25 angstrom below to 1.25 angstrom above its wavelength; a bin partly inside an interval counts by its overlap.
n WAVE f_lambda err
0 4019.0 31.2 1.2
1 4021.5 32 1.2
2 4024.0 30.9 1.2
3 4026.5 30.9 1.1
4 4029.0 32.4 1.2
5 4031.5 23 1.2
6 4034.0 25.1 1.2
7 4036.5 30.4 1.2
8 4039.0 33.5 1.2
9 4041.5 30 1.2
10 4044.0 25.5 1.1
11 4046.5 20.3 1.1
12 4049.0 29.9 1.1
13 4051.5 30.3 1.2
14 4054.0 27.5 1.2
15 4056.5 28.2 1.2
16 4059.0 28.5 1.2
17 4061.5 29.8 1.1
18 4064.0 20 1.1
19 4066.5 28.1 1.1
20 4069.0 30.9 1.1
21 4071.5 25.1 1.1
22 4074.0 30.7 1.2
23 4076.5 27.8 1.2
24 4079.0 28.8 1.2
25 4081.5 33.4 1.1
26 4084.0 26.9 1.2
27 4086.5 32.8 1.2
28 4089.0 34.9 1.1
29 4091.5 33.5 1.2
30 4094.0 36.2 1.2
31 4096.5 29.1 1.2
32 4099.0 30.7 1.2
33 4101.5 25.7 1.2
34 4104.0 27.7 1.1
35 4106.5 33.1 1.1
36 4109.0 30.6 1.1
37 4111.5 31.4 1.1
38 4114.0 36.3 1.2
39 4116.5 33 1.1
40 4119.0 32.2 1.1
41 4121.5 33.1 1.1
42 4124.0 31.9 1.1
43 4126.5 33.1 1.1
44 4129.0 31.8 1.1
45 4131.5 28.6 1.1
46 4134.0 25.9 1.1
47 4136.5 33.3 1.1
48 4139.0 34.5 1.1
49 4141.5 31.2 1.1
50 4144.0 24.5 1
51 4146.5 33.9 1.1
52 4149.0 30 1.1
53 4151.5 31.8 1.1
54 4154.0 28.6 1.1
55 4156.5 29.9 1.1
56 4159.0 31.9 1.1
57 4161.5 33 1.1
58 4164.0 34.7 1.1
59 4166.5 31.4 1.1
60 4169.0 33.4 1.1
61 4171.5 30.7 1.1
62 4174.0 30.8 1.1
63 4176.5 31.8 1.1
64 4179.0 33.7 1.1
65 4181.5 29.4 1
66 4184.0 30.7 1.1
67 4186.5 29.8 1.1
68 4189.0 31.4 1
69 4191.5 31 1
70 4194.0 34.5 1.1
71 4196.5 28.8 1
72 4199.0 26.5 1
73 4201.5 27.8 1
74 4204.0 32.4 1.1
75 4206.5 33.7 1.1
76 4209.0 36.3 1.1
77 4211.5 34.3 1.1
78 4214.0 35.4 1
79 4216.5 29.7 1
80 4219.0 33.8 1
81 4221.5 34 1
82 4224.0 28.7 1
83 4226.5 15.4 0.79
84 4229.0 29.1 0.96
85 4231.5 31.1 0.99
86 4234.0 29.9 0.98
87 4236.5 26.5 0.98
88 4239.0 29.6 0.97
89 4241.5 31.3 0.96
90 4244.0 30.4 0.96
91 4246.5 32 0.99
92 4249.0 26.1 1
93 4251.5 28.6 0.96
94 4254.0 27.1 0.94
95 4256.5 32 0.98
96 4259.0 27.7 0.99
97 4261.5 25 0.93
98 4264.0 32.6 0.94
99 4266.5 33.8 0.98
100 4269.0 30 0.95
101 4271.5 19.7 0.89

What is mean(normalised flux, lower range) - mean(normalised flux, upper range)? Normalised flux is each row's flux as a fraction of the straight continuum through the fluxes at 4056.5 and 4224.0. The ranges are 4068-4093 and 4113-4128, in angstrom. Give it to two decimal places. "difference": -0.09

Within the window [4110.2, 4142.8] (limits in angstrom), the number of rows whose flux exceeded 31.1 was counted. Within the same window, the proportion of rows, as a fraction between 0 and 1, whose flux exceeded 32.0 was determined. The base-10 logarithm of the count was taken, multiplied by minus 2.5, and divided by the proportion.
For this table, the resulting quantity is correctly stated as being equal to -4.8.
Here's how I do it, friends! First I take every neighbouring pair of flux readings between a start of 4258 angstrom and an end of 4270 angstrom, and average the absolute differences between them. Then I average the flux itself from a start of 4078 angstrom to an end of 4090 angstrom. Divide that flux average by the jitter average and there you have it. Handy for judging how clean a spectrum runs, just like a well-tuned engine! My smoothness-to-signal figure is 8.2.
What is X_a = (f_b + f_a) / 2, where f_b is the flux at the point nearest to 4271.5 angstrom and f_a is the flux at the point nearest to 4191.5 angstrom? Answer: 25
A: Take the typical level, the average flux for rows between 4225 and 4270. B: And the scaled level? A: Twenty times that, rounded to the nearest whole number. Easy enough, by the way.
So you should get 576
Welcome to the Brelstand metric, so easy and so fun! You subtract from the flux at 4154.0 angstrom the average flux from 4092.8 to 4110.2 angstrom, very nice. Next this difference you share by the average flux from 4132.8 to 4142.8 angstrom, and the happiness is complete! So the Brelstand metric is -0.06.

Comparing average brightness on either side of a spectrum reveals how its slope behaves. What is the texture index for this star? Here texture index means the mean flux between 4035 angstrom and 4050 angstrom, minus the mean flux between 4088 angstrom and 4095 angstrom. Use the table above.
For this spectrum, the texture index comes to -6.6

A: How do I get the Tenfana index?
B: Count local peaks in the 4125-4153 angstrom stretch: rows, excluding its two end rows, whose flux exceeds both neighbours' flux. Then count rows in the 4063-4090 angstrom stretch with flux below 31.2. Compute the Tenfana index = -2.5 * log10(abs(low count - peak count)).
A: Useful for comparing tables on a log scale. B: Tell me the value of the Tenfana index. -1.9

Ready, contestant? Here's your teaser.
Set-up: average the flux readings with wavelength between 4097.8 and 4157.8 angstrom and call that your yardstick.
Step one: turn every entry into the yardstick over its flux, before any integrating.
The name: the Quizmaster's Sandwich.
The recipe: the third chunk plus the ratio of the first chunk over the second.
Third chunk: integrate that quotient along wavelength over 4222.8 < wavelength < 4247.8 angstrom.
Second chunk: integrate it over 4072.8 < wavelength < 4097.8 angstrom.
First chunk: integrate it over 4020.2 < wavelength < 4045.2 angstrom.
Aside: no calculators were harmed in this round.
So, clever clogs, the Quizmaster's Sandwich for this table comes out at 29.5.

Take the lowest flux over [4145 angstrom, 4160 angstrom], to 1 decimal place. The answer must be 28.6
